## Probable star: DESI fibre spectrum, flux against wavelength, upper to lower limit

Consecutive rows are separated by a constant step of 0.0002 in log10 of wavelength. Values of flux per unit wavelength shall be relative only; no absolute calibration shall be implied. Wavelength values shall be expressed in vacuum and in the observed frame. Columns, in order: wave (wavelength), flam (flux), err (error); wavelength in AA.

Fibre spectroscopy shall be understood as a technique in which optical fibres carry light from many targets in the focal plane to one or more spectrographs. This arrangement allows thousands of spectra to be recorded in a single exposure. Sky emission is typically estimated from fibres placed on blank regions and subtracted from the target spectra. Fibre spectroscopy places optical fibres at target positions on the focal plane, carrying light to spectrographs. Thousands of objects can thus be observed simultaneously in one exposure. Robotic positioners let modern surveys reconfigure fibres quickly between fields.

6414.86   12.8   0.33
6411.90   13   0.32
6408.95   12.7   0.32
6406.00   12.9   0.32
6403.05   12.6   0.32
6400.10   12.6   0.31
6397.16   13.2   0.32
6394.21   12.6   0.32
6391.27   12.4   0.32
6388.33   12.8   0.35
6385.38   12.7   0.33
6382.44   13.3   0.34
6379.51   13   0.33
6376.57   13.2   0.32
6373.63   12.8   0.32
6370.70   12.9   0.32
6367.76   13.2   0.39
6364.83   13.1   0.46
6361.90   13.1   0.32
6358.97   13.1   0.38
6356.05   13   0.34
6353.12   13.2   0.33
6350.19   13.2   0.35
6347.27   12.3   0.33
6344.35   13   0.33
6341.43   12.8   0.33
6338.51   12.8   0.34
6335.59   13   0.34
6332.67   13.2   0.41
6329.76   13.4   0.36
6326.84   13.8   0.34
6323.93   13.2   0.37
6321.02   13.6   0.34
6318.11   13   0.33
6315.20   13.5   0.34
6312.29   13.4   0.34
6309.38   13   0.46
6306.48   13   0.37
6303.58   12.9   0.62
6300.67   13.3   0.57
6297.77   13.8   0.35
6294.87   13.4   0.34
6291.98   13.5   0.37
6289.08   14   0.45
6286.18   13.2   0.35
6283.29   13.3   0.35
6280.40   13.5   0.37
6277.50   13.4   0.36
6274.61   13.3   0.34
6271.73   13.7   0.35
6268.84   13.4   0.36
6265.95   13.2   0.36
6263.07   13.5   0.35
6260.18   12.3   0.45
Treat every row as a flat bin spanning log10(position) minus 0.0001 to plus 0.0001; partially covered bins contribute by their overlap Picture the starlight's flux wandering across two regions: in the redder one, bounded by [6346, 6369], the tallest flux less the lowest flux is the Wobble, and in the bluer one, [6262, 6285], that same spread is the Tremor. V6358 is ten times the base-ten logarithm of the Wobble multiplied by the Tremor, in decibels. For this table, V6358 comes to -3.5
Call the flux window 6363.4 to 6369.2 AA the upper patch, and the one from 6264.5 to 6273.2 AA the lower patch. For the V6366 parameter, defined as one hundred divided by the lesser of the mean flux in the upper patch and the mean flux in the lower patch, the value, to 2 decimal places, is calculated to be 7.60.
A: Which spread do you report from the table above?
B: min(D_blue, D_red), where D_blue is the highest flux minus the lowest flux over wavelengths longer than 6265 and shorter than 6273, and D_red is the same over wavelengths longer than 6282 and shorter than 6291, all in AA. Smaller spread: 0.5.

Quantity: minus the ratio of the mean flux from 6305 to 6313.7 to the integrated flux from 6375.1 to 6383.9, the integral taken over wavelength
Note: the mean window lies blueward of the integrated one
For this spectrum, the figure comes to -0.113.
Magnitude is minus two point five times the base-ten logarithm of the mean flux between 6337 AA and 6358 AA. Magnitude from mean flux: -2.78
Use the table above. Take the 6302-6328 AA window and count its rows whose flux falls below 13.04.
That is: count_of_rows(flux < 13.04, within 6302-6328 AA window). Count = 4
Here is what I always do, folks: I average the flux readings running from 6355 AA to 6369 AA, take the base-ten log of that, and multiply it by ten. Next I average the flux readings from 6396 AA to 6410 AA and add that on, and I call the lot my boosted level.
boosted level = 24.0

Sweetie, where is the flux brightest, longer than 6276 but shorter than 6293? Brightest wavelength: 6289.08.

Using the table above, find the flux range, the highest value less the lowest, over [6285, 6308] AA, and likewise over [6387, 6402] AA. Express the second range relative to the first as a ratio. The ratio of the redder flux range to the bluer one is 0.7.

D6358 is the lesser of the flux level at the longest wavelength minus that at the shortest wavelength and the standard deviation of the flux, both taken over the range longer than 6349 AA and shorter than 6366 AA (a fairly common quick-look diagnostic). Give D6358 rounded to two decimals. -0.10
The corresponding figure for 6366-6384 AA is 0.10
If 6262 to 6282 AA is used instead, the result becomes 0.00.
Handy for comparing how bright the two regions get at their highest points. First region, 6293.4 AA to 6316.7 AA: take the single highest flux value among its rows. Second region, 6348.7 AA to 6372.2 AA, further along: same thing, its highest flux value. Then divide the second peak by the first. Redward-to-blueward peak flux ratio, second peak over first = 0.957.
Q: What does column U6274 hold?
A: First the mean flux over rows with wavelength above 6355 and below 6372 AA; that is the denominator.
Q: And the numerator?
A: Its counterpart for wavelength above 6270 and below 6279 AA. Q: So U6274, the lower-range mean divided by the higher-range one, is 1.03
